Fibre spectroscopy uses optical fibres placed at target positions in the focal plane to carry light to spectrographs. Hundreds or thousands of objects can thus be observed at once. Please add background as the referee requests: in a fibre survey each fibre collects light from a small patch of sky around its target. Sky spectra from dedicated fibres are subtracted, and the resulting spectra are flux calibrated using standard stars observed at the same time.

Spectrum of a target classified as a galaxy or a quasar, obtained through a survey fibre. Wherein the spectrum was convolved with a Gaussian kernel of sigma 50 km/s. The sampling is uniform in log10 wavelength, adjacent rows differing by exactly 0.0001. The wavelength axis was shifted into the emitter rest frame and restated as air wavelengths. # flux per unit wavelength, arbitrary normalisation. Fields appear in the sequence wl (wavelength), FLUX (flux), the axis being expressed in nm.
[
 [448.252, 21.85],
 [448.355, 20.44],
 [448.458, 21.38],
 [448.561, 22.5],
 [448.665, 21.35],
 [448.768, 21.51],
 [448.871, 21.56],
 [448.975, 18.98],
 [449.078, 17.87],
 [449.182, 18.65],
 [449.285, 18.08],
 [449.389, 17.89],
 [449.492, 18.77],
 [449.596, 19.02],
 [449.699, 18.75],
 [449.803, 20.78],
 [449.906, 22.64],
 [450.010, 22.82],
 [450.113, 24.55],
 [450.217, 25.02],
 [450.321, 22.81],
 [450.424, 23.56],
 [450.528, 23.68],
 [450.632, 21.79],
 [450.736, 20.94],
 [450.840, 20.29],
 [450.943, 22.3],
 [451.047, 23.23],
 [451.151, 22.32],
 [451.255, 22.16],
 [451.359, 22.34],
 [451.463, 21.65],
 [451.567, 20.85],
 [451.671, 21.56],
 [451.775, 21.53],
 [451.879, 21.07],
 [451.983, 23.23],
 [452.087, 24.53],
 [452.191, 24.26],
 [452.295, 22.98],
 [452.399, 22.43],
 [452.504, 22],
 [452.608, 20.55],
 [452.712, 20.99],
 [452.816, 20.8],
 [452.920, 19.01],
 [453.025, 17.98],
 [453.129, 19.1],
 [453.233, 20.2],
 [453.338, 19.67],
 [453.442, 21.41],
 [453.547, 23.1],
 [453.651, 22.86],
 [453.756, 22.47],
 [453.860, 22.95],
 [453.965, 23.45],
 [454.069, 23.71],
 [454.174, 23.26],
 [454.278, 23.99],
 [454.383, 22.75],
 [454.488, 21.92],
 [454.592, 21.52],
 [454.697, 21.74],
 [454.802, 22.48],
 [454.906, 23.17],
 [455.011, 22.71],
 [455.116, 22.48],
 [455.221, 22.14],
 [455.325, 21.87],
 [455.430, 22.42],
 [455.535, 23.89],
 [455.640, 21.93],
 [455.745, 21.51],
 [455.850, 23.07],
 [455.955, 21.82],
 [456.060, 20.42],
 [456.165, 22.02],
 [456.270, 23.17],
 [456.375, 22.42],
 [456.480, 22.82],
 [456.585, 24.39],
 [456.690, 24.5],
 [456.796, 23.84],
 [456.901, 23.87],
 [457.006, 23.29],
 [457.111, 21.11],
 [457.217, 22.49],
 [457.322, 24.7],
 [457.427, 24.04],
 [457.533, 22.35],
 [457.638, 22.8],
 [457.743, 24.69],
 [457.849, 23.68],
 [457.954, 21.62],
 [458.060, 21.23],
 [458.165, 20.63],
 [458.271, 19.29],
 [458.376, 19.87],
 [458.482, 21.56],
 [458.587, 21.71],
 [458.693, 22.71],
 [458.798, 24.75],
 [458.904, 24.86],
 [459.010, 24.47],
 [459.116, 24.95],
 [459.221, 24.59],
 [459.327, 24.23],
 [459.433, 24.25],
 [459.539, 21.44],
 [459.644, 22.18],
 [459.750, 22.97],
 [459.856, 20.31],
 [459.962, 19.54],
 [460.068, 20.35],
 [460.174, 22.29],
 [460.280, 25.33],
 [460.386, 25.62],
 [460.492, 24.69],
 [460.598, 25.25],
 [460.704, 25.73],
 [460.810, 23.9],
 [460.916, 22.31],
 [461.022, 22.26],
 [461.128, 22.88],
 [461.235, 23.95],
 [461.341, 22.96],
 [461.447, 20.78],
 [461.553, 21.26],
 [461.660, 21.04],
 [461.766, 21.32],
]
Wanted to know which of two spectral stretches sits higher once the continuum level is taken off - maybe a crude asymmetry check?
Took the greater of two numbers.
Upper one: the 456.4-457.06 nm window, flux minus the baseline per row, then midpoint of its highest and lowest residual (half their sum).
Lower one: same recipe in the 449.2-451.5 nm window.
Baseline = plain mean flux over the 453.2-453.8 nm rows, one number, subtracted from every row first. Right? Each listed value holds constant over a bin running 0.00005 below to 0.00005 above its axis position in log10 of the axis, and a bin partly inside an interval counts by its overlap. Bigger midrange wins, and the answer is 2.04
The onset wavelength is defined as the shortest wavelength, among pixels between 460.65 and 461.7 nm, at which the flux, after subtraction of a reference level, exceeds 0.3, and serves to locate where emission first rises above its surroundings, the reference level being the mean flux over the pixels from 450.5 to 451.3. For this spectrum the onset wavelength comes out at 460.704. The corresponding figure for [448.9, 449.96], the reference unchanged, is 449.906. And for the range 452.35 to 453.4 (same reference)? 452.399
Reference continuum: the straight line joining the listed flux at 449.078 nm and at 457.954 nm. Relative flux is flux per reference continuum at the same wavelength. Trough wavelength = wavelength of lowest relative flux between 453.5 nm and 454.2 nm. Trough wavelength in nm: 453.756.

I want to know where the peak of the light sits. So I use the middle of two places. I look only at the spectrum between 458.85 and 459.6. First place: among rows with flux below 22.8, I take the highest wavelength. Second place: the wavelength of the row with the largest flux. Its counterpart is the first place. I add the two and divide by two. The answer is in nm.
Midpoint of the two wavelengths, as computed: 459.33 nm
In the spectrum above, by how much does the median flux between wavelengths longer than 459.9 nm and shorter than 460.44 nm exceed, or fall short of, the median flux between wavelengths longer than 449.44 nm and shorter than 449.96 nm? 3.3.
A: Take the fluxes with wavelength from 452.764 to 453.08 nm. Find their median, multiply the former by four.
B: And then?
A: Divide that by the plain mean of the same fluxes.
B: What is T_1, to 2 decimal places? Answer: 3.95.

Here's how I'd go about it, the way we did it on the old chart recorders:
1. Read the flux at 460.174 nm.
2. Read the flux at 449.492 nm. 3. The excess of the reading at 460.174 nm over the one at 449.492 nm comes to 3.5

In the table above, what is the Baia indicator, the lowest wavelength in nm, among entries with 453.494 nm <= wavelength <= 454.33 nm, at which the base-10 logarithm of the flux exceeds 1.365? 453.965 nm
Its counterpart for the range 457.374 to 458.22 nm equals 457.427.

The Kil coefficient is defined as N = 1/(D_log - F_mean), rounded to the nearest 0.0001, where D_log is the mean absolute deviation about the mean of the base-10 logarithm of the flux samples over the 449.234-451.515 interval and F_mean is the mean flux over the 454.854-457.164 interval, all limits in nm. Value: -0.0442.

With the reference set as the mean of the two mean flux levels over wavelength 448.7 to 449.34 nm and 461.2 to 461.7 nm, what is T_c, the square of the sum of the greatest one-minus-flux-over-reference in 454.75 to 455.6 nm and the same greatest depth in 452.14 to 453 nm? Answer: 0.0007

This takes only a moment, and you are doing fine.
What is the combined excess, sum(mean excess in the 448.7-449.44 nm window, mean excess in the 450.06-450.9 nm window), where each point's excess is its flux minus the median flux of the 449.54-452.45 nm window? -2.6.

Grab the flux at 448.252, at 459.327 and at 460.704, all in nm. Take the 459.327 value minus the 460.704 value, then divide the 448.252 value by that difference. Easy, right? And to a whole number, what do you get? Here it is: -15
